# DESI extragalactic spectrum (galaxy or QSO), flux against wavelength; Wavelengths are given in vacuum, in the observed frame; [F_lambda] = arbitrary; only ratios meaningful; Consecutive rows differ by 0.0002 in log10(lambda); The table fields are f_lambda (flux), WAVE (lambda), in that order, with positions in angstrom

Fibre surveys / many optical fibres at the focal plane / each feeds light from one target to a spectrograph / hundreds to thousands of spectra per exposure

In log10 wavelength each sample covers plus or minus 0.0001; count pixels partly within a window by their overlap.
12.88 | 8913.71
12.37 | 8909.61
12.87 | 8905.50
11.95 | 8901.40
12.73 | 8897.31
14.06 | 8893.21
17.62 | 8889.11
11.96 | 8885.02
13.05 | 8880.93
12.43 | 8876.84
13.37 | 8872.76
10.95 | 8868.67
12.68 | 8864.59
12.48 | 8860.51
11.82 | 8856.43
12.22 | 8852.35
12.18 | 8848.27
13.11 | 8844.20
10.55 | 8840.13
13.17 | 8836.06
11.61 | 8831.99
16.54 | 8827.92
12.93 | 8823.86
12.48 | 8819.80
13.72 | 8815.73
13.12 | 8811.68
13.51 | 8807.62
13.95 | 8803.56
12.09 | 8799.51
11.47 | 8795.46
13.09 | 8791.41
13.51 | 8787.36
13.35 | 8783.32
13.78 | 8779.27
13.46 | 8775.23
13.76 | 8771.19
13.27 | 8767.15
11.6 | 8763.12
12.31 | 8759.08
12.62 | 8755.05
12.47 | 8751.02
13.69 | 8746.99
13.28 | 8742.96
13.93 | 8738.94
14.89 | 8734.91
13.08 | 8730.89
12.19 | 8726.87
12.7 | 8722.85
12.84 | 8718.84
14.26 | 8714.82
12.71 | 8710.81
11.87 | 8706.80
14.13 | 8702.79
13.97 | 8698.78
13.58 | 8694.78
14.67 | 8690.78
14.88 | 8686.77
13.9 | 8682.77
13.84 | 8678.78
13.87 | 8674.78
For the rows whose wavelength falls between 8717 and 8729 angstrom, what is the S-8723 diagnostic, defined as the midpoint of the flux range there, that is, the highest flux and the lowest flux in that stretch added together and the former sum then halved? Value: 12.5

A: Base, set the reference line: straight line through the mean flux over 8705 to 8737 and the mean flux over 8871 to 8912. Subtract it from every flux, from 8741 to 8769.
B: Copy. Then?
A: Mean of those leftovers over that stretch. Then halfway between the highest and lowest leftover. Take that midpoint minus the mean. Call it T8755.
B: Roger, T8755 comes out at -0.10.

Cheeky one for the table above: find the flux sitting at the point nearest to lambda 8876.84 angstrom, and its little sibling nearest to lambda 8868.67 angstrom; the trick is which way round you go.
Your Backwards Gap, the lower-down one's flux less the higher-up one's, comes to -1.5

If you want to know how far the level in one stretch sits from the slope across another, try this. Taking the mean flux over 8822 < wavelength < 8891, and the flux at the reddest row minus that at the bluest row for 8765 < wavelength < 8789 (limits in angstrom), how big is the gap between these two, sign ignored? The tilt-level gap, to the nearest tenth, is 12.6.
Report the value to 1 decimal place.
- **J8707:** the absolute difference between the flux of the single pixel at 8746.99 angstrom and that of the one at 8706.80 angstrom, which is 1.8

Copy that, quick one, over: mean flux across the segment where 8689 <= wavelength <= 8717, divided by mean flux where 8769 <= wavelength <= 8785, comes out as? 1.00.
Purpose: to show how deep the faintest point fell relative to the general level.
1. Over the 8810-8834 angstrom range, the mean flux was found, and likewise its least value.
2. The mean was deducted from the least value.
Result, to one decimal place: -1.8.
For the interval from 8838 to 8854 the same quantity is -1.5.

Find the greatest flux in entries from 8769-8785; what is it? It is 13.78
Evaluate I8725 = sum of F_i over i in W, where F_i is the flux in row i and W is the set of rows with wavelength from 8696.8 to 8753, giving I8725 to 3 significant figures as 186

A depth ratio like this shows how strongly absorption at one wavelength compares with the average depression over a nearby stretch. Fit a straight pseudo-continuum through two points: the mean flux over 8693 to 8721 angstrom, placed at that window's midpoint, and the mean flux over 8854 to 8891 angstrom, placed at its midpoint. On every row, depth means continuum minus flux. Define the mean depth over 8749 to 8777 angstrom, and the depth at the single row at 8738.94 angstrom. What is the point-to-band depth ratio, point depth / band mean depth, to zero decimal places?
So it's -2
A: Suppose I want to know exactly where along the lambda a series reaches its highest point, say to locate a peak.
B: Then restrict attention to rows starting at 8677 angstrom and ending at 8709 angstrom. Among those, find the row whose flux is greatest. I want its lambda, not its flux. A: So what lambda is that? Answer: 8686.77 angstrom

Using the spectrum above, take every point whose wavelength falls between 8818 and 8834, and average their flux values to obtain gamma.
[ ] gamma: 13.4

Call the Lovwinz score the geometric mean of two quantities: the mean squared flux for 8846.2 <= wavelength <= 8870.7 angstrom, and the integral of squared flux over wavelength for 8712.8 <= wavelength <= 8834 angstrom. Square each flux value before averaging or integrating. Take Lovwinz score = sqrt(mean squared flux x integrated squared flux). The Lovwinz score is 1757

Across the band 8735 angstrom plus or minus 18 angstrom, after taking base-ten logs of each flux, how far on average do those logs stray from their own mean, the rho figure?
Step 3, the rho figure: 0.021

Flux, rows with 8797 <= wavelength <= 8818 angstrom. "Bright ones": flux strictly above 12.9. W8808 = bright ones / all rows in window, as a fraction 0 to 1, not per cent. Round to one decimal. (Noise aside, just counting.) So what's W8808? 0.8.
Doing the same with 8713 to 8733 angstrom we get 0.4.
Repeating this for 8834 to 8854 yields 0.4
